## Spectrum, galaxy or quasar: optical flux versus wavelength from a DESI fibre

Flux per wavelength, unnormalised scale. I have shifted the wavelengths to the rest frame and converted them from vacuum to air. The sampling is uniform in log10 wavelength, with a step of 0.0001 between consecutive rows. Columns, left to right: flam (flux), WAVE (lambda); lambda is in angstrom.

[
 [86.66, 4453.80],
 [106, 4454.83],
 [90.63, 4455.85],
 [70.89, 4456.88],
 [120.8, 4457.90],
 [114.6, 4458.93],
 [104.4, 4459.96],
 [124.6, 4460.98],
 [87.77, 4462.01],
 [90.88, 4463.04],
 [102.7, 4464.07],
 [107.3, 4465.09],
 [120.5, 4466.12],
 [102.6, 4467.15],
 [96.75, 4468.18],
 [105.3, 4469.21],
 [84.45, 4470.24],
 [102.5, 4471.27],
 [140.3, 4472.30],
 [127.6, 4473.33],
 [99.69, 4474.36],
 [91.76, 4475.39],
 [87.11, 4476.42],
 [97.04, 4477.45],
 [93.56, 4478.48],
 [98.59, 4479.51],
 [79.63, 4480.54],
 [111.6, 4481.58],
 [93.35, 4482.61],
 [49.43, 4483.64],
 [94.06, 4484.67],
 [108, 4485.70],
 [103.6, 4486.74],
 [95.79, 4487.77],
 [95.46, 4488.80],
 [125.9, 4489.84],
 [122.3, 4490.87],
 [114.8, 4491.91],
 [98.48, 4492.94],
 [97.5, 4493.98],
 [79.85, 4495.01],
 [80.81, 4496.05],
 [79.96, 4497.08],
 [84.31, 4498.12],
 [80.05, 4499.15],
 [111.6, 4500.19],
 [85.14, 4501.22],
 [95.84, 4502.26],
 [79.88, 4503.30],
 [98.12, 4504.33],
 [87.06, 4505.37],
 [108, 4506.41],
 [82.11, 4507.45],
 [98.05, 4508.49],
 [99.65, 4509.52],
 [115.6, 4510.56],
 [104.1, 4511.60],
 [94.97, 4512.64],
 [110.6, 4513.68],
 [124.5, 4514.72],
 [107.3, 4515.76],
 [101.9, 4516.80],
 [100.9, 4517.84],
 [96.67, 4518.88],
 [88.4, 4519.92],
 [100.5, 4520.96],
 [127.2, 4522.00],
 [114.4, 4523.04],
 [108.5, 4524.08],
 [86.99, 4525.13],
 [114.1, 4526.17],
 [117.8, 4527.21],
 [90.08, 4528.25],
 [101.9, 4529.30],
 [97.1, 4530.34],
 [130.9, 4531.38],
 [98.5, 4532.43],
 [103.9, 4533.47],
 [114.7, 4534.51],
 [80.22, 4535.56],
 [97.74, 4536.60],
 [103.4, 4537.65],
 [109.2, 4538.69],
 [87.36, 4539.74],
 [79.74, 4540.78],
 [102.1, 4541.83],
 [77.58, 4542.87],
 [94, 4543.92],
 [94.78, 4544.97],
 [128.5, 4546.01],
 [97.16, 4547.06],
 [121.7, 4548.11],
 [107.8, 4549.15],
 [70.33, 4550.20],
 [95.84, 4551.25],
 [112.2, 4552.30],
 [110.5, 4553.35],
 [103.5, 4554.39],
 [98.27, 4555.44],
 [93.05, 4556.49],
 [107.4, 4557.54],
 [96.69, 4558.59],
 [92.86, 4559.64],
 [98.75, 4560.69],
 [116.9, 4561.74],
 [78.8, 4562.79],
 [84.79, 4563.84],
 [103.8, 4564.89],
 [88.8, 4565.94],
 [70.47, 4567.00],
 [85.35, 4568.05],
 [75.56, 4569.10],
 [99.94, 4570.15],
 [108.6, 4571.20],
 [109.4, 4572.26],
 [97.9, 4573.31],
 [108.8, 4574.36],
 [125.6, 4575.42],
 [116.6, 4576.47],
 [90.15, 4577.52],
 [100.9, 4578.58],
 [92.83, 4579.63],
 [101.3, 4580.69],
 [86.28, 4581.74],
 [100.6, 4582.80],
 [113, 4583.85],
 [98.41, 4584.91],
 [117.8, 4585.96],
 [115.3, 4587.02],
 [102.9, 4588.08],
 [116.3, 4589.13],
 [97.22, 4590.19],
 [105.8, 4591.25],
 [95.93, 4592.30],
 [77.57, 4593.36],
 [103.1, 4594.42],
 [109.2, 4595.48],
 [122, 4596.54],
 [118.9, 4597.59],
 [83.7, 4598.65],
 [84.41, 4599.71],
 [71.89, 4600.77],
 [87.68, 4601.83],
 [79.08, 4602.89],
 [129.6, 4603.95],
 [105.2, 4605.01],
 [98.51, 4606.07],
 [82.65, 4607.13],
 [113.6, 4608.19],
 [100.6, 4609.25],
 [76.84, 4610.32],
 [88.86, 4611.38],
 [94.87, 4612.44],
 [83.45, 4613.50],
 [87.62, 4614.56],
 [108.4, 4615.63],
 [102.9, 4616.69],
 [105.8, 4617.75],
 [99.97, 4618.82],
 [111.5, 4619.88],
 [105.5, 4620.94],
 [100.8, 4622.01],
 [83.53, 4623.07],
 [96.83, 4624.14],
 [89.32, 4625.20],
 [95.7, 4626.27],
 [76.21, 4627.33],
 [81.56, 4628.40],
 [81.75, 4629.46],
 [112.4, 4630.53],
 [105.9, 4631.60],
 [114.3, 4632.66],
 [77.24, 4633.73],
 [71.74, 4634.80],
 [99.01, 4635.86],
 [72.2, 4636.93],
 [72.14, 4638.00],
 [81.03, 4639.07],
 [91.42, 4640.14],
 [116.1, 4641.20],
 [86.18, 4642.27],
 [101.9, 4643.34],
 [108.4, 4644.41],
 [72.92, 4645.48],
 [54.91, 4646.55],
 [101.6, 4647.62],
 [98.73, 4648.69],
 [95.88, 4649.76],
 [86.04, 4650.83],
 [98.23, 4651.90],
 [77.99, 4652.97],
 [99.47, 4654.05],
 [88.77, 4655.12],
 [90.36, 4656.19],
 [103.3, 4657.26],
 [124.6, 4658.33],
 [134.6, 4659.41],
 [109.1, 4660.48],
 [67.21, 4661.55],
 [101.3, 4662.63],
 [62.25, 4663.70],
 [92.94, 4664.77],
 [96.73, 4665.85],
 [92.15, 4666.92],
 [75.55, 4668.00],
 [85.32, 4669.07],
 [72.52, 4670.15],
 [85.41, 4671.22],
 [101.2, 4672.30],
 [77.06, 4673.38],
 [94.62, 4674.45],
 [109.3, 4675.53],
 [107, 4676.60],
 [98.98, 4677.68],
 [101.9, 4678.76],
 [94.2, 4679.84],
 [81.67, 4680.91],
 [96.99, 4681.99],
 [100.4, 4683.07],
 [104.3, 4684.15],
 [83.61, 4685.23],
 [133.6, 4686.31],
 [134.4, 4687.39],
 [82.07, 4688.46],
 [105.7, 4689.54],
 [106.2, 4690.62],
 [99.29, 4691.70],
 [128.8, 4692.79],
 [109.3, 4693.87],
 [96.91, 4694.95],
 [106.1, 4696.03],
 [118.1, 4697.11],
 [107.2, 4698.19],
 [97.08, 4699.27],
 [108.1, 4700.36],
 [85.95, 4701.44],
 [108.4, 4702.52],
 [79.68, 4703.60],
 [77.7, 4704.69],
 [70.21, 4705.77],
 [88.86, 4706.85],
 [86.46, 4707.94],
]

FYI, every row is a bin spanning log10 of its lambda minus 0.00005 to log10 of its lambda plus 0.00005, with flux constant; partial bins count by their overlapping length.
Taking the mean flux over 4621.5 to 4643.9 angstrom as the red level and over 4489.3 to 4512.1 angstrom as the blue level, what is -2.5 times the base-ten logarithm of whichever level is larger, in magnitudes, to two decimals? -4.96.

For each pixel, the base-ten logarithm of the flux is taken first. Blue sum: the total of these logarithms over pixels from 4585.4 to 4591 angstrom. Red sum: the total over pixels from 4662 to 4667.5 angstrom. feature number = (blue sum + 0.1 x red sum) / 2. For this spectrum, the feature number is 5.6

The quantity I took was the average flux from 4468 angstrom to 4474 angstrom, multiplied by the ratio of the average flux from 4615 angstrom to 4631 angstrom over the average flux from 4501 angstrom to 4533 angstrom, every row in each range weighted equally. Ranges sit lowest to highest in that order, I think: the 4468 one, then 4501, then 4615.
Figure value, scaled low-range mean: 104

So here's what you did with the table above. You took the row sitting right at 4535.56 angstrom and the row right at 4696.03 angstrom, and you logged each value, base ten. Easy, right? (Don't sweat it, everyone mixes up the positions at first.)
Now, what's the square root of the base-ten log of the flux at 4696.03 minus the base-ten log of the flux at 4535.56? 0.35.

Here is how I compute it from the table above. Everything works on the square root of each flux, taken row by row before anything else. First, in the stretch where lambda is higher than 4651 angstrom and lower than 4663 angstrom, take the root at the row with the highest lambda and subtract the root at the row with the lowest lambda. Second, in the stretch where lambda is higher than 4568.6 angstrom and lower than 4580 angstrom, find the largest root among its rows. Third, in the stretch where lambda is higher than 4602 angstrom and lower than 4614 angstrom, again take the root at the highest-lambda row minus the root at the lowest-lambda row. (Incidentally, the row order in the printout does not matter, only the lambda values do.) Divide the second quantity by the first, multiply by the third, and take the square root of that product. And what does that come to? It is 4.2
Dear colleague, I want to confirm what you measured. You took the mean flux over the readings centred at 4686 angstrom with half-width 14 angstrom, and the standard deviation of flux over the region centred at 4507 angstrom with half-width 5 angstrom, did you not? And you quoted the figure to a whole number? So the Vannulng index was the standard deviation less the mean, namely -92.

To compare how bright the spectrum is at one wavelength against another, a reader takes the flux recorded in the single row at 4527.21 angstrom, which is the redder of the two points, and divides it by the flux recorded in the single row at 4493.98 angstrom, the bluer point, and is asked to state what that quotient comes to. 1.2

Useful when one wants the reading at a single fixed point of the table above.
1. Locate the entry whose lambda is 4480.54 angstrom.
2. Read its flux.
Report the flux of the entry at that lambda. 79.63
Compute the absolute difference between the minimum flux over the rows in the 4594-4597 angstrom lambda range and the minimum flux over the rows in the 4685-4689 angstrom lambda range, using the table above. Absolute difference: 21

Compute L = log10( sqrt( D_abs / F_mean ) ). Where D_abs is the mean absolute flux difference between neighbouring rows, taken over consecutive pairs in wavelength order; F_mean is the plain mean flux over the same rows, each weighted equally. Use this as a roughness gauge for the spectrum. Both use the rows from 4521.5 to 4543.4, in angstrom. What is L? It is -0.391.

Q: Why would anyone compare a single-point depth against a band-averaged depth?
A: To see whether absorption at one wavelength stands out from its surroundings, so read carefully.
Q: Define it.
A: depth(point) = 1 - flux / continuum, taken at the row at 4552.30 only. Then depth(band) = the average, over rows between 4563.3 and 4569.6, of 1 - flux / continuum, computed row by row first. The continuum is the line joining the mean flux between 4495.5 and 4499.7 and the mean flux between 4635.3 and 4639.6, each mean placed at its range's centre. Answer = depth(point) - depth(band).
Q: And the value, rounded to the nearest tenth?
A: -0.3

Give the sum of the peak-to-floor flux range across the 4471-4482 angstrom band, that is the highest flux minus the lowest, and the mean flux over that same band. 163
